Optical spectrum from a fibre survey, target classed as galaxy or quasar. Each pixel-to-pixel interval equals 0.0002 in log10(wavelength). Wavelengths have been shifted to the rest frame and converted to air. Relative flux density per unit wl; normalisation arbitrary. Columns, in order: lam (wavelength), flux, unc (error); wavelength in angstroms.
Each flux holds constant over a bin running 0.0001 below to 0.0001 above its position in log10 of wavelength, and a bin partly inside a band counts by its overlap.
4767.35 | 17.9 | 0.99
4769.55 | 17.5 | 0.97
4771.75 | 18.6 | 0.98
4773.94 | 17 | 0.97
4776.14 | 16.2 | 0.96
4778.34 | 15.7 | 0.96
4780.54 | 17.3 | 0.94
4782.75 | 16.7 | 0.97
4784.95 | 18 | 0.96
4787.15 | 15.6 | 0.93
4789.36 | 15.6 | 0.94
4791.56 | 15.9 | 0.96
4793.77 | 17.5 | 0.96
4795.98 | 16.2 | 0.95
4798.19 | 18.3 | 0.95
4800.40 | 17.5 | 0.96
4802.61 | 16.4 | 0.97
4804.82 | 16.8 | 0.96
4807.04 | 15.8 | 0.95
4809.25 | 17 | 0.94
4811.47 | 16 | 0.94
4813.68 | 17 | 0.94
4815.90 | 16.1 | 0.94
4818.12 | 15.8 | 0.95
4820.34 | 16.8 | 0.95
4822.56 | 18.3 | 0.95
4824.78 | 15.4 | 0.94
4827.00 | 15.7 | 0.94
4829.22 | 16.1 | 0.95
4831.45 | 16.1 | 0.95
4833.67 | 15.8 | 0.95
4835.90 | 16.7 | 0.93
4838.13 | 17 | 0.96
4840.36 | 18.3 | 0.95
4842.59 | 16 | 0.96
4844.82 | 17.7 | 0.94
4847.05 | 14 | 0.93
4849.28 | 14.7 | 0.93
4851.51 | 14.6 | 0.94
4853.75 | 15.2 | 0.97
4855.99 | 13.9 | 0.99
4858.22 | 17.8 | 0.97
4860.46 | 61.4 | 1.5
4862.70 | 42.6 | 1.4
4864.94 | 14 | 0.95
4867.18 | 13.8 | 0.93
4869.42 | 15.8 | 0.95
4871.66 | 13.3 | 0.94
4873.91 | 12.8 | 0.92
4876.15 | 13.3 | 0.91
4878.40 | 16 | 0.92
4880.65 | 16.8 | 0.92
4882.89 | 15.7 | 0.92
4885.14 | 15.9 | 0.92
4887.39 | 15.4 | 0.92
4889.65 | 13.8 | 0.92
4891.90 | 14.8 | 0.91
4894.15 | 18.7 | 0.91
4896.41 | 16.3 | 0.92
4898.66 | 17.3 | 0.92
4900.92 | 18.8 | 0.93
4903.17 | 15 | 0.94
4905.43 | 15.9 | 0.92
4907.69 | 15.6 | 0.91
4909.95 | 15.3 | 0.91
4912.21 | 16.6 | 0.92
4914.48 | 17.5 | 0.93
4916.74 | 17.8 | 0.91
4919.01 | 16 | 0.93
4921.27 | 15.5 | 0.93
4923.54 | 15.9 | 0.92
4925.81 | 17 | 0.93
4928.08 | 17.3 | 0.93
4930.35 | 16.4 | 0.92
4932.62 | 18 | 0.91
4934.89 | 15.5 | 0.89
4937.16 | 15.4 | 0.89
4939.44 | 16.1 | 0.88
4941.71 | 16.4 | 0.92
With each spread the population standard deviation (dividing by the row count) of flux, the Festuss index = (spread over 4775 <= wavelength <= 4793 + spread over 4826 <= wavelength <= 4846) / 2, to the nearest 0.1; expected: 0.8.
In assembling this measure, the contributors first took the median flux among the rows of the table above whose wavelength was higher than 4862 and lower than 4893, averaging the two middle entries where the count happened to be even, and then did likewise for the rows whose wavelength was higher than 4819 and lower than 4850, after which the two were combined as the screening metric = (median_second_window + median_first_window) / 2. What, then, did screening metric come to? 15.6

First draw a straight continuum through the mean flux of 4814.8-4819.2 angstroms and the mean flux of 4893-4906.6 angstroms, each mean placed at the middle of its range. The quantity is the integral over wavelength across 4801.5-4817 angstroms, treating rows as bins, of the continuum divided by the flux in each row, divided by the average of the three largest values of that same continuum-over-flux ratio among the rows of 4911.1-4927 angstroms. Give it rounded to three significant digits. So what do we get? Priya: 13.7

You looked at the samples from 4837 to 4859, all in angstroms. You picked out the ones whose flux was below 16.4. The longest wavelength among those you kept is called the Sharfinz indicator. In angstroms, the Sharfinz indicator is 4855.99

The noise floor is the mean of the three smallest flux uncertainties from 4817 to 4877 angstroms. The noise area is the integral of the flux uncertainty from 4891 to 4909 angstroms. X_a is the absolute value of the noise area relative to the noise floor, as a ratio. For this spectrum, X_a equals 18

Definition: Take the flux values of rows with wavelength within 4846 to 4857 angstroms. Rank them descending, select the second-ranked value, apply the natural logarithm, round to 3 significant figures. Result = 2.69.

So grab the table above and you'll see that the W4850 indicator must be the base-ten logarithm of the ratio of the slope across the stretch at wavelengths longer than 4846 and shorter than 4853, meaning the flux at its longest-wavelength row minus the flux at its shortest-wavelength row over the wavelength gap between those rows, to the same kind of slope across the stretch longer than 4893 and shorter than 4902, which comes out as 1.0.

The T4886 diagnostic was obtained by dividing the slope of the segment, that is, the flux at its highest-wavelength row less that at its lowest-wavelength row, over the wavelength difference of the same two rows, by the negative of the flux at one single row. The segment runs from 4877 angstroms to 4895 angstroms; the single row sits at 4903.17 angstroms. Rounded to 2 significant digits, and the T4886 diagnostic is -0.011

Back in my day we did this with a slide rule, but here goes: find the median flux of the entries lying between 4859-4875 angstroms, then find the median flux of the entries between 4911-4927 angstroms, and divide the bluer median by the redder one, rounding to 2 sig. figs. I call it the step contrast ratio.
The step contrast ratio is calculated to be 0.84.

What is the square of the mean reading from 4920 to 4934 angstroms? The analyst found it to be 278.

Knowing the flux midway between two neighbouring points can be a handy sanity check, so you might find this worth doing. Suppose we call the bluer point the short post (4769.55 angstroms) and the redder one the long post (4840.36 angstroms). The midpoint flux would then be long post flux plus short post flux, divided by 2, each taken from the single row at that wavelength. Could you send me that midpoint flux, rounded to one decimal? 17.9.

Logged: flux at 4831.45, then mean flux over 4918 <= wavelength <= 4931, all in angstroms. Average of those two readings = 16.2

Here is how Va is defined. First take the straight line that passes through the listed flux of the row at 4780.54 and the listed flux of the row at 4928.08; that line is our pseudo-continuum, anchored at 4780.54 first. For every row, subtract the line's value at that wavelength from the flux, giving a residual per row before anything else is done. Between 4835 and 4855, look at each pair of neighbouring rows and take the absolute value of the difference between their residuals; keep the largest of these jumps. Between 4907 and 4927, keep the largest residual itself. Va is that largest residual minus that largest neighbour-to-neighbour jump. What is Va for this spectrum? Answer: -3.2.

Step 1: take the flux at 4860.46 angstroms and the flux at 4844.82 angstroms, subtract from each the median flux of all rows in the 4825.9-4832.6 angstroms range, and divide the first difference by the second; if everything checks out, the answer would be 28.3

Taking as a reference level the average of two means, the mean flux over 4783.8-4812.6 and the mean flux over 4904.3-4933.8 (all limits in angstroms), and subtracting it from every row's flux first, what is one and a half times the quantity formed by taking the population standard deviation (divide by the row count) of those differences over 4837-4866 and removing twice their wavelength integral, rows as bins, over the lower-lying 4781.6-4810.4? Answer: 10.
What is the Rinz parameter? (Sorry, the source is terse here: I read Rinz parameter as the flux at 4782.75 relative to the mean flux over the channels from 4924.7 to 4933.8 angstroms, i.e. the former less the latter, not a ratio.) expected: -0.47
